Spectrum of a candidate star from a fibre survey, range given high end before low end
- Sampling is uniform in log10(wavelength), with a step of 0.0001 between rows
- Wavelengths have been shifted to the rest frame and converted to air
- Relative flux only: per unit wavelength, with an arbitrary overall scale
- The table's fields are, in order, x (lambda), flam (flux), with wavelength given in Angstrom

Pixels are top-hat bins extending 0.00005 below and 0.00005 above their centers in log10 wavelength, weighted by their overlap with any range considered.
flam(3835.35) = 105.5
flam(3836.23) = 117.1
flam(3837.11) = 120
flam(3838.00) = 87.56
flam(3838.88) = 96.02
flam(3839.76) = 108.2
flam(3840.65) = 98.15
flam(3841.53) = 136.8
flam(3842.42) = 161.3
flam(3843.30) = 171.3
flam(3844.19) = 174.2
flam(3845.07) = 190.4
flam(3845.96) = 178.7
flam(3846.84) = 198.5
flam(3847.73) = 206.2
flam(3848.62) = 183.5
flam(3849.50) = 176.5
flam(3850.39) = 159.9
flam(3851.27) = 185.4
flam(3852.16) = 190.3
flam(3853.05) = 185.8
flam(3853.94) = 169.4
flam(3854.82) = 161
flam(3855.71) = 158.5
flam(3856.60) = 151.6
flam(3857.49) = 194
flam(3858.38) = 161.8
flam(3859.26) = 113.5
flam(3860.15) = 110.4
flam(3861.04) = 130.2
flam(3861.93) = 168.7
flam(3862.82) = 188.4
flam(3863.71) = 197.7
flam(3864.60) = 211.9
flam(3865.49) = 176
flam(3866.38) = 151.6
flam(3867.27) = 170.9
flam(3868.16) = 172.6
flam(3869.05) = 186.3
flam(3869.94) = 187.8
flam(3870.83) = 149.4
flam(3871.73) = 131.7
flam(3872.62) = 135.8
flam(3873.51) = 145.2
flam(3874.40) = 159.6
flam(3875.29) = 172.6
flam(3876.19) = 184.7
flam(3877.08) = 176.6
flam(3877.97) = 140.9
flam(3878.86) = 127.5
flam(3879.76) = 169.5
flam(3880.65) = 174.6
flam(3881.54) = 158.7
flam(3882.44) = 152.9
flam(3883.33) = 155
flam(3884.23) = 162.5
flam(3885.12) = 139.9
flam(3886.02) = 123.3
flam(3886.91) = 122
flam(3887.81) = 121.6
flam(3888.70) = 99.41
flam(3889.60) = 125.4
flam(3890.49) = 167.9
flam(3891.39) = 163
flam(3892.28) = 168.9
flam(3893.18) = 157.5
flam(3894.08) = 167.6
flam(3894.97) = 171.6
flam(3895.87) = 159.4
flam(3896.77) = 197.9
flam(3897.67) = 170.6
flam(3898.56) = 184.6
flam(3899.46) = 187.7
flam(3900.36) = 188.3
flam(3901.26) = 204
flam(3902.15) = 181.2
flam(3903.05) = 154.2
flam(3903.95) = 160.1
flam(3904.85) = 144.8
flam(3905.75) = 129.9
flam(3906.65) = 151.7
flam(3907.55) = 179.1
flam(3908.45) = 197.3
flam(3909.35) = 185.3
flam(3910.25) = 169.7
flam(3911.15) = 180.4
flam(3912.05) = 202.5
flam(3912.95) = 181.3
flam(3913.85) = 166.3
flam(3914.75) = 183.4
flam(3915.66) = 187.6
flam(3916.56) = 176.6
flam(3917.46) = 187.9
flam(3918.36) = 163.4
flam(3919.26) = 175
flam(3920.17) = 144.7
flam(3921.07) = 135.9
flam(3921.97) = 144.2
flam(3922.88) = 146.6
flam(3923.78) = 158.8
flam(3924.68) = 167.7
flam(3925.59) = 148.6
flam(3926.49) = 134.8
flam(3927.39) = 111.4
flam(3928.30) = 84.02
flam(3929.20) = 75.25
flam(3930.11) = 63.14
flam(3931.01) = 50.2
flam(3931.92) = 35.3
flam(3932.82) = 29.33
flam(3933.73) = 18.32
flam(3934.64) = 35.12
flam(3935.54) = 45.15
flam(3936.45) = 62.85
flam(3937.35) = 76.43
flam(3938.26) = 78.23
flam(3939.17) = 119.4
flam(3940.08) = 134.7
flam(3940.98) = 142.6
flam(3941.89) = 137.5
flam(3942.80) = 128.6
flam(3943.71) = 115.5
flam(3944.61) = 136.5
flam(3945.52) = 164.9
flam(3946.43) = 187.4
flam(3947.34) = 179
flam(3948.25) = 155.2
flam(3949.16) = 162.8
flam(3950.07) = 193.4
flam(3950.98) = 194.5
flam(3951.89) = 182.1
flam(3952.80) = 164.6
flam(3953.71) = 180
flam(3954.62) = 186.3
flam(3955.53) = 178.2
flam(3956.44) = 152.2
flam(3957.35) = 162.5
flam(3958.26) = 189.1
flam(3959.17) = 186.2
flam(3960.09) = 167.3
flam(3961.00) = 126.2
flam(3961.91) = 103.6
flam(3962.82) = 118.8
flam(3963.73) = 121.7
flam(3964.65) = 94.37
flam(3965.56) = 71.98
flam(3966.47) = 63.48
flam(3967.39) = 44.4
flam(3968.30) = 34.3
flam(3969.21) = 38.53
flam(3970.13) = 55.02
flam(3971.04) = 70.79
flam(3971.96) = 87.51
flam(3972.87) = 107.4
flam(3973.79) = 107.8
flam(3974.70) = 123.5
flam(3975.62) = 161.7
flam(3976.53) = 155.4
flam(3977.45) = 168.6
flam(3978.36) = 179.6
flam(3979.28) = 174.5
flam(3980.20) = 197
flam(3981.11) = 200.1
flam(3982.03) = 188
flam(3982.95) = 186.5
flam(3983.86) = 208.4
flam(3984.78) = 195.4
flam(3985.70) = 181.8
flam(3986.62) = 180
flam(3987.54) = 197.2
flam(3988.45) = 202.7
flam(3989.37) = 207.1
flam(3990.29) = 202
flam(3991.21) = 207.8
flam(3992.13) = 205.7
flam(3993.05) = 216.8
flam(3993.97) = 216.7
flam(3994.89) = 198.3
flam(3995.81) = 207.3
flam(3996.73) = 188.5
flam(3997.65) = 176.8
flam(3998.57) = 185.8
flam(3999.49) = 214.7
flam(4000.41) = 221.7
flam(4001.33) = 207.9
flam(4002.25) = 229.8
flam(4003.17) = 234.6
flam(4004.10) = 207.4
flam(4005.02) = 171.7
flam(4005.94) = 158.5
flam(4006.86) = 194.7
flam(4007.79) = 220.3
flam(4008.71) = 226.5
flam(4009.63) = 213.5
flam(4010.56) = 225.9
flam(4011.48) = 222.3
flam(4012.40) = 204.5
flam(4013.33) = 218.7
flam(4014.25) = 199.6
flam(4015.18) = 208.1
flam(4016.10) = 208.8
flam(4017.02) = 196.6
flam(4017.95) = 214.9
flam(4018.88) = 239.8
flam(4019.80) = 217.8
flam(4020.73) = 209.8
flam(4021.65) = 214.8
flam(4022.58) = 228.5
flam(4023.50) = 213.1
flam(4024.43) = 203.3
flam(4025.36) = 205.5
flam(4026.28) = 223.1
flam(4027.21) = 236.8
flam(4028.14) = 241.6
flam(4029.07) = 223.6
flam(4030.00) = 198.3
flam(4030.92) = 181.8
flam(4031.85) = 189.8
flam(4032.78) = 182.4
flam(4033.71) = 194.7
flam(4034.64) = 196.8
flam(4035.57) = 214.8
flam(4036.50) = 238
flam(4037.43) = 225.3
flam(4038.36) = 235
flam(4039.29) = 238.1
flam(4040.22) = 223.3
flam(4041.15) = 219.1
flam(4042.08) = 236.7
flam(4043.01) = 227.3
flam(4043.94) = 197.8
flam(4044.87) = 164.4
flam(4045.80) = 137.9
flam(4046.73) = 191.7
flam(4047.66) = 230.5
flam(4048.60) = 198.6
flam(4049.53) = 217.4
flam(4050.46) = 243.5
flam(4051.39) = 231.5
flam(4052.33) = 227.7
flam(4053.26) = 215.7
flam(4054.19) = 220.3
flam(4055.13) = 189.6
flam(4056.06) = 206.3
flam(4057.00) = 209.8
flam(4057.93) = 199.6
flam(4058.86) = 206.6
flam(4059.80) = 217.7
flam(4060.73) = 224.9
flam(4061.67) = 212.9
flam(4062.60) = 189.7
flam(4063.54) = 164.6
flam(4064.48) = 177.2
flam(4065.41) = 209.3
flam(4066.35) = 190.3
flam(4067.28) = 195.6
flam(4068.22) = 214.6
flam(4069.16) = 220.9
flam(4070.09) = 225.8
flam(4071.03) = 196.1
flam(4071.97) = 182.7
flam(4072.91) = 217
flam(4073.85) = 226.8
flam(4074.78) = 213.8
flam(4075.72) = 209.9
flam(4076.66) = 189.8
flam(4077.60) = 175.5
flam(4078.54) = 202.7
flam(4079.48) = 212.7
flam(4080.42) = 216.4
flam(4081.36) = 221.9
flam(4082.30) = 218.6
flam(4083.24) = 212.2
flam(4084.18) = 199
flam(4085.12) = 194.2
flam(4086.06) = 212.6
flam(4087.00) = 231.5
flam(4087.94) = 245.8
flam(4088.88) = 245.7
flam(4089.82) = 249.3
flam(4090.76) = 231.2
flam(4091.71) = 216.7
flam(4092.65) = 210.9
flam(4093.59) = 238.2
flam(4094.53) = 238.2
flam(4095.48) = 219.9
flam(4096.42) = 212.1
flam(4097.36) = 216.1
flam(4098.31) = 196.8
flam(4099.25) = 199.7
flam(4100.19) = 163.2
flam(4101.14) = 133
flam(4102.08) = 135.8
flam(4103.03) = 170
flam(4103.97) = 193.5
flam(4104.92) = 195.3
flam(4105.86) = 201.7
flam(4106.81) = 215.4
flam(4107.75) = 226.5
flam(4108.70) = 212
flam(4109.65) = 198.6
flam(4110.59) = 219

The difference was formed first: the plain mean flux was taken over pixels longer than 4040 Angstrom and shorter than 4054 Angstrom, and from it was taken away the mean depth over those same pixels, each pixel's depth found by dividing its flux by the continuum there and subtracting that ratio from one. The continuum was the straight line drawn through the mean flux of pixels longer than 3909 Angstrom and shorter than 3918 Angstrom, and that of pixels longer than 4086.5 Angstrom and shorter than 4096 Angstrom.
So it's 211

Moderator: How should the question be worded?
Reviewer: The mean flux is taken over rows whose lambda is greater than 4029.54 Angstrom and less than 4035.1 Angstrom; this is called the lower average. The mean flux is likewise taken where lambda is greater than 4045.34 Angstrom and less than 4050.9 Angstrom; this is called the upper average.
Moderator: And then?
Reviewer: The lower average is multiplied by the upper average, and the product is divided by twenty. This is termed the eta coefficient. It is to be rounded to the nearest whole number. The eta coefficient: 1937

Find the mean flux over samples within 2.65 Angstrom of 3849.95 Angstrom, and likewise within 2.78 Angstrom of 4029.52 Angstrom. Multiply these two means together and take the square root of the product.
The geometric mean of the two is 197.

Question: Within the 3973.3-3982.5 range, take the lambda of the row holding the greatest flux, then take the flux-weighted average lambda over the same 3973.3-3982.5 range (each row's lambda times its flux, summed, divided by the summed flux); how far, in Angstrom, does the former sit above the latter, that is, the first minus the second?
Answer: 2.8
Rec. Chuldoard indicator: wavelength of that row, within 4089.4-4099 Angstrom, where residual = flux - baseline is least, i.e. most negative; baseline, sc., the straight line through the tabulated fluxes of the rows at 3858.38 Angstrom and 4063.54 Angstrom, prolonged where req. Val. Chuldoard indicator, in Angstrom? 4098.31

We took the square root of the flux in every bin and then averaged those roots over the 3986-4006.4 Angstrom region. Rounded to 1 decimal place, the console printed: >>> 14.2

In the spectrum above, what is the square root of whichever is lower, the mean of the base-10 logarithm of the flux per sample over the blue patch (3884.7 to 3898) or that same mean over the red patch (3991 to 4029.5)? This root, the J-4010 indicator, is 1.473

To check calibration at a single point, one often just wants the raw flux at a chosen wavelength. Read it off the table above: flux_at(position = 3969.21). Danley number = 38.53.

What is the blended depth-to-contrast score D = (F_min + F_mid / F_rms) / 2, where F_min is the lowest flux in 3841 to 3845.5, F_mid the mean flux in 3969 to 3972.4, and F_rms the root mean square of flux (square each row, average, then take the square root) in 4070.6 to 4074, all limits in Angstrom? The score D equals 69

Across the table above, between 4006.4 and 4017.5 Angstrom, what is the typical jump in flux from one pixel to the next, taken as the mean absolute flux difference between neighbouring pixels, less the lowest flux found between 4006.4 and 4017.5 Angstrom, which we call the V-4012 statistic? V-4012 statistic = -183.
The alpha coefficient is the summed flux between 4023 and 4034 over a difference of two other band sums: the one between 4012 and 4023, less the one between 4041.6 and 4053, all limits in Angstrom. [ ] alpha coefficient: 44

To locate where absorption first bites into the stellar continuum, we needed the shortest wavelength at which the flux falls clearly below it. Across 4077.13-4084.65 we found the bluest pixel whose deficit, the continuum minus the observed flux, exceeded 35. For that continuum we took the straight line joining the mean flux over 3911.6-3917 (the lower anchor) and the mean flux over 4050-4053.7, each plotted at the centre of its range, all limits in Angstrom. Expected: 4077.60 Angstrom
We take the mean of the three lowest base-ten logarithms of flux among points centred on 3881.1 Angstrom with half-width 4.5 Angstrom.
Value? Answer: 2.13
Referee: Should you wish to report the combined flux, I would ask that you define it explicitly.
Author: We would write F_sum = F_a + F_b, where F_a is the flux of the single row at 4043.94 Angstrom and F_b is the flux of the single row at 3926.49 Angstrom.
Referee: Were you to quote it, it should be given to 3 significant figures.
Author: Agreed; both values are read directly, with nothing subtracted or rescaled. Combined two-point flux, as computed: 333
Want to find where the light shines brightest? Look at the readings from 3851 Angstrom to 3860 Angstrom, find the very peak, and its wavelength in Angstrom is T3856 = 3857.49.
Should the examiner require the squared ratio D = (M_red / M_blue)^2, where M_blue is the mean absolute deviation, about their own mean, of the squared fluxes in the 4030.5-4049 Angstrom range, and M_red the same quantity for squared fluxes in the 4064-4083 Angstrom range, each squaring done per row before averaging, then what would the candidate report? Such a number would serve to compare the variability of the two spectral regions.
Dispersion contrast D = 0.36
